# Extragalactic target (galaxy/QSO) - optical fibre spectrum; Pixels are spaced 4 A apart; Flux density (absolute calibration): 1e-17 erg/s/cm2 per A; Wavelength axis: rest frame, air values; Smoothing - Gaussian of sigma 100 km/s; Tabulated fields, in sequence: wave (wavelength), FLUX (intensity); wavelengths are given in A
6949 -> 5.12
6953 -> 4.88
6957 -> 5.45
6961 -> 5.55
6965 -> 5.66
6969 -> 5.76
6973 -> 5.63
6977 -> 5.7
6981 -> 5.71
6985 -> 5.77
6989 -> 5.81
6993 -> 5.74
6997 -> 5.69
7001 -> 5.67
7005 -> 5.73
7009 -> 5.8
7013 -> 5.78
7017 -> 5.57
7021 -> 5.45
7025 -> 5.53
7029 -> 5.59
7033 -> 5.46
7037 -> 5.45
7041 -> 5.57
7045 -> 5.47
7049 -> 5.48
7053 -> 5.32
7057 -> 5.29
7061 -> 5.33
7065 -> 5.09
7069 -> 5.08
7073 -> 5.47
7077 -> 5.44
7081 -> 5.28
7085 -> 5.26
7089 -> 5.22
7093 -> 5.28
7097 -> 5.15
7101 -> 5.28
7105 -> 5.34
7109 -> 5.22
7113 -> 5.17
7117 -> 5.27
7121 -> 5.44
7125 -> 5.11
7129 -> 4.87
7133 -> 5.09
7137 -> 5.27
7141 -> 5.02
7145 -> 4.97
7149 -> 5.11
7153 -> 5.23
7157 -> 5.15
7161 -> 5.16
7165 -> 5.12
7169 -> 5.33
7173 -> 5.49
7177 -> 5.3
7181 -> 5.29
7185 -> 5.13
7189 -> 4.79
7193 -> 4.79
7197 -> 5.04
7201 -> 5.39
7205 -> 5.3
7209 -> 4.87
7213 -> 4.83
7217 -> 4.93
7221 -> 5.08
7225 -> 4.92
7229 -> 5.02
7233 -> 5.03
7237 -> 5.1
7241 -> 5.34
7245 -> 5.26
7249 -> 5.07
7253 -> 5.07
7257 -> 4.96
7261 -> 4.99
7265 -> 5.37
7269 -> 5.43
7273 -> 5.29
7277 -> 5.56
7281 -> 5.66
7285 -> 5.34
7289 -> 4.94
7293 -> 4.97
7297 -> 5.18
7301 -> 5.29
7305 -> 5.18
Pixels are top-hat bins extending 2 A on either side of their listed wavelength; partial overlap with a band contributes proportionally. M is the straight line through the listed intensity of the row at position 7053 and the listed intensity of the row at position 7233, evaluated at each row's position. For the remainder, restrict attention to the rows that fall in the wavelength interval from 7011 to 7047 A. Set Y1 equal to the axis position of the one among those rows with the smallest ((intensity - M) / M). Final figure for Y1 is 7021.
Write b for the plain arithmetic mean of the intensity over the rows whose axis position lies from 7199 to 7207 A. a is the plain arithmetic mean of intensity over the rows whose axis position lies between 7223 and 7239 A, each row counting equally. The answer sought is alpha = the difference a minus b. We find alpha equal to -0.33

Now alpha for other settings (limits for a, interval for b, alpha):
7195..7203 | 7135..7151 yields 0.12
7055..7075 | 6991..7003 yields -0.45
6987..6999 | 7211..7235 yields 0.78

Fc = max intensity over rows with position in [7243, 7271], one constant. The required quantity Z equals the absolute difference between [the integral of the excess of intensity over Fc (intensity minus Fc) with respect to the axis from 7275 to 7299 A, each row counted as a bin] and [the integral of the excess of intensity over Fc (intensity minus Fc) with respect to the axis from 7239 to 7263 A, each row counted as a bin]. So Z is 3.8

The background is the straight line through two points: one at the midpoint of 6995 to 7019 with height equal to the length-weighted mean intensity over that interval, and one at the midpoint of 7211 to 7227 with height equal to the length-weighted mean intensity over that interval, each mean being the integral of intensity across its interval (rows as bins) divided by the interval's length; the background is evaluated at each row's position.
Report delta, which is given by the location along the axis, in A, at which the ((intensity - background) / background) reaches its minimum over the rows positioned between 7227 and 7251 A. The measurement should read 7229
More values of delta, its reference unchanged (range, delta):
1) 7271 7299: 7289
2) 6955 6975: 6957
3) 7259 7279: 7261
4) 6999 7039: 7021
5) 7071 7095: 7089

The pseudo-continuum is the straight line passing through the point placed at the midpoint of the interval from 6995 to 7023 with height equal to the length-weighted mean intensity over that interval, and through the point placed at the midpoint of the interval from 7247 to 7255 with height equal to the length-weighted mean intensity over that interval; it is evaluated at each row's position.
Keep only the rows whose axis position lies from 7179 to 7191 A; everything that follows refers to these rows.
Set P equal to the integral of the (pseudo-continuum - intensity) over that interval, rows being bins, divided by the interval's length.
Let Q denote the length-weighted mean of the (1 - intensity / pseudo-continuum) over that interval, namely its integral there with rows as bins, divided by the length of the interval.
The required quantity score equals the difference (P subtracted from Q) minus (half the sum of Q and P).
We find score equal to -0.2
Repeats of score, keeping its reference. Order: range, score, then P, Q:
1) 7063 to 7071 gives -0.6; 0.44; 0.08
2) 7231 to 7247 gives 0.1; -0.08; -0.02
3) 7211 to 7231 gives -0.3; 0.19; 0.04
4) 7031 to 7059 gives -0.2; 0.15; 0.03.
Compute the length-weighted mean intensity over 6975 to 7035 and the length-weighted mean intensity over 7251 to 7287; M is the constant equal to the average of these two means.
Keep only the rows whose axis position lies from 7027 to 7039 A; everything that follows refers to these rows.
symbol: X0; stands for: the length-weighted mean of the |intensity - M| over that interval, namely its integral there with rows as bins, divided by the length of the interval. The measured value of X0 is 0.054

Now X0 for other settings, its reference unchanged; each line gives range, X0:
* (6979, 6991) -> 0.282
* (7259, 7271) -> 0.218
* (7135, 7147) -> 0.395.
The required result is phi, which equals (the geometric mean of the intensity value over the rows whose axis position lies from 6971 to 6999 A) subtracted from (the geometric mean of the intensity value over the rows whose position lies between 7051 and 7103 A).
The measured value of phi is -0.5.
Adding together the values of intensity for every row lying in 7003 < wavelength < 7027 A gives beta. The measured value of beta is 33.9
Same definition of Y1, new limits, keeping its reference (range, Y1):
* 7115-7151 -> 7129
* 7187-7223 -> 7189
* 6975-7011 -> 6977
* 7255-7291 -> 7257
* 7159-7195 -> 7189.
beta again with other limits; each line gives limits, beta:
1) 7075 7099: 31.6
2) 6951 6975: 32.9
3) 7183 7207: 30.4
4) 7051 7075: 31.6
